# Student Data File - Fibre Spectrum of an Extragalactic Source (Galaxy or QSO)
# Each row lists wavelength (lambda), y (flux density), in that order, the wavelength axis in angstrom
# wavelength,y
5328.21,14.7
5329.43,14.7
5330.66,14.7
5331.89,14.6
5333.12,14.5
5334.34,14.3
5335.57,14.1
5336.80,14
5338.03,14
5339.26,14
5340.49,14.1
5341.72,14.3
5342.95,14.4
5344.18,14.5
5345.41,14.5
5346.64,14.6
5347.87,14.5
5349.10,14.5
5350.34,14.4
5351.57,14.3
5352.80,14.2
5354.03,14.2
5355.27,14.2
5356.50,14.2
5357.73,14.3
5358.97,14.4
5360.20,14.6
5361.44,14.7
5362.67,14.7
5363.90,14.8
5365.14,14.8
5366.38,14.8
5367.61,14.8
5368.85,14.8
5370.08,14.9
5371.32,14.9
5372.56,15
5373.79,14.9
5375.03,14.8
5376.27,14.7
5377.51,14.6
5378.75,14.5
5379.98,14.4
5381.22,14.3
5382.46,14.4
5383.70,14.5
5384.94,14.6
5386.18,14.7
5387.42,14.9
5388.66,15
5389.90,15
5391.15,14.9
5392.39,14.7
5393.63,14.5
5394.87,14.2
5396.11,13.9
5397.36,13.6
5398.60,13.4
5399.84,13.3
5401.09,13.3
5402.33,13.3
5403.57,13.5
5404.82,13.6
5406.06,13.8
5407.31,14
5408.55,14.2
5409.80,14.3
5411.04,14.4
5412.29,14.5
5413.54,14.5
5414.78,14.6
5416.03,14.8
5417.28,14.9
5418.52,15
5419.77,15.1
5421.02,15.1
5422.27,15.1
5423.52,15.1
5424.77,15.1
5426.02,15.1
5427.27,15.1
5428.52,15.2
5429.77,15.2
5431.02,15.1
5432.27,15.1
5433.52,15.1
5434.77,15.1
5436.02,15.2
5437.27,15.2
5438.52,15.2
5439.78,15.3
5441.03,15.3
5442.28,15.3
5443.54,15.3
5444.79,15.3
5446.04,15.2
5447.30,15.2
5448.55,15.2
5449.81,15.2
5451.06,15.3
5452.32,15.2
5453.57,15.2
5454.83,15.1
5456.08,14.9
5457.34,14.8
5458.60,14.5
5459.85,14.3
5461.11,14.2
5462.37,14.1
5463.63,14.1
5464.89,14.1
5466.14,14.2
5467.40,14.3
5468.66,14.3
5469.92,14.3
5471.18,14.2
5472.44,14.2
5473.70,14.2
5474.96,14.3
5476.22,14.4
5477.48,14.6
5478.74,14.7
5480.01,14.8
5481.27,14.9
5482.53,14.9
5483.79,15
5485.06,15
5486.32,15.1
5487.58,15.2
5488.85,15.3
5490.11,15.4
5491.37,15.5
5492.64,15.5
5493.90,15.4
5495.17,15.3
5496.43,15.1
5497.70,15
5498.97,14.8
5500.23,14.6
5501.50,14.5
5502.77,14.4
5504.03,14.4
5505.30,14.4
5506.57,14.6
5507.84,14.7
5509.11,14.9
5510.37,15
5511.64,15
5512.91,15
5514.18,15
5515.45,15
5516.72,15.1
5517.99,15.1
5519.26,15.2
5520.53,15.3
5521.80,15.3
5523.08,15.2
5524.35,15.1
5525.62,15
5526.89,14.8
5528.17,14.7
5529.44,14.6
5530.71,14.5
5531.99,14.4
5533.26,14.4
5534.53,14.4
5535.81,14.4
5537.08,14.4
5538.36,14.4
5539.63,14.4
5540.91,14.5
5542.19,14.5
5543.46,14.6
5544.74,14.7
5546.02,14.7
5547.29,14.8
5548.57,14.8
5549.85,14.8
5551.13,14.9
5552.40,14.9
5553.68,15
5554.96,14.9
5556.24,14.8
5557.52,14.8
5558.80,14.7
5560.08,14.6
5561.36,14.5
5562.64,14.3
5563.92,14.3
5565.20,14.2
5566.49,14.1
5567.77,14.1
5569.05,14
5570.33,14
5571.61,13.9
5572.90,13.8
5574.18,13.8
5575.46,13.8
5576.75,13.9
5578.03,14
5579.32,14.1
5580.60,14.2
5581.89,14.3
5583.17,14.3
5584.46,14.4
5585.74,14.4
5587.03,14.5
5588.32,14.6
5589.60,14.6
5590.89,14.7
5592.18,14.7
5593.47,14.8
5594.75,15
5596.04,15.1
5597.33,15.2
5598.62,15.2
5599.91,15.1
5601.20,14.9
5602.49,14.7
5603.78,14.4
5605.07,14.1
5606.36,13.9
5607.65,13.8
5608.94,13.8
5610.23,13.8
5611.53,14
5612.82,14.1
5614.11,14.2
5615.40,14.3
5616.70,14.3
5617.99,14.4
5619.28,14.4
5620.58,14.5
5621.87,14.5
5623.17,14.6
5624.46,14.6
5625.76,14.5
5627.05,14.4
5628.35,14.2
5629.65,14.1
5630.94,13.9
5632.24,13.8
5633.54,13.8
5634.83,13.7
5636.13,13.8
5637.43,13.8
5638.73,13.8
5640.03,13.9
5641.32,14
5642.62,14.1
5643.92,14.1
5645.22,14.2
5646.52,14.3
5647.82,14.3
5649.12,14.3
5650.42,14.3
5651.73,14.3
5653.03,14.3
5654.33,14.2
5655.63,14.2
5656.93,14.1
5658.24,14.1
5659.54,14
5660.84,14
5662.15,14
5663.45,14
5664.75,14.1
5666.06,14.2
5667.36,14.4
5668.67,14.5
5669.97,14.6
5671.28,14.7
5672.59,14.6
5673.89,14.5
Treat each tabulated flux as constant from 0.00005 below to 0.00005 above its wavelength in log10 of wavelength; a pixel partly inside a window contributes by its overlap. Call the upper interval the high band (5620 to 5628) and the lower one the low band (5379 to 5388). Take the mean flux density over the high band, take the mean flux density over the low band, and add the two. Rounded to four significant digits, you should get 29.06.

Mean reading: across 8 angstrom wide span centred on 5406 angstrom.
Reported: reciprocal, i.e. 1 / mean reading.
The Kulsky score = 0.0724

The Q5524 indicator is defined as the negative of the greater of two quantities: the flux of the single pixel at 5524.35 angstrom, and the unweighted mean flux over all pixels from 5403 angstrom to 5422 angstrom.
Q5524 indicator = -15.10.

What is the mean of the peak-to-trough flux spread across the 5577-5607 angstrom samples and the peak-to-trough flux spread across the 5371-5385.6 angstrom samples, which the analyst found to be 1.00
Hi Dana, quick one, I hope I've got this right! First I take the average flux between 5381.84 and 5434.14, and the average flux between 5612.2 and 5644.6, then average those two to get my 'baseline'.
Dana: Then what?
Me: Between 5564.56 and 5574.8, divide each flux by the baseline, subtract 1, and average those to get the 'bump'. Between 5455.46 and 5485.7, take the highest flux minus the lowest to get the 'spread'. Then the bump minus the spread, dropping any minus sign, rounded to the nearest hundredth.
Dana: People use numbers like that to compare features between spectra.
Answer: 0.92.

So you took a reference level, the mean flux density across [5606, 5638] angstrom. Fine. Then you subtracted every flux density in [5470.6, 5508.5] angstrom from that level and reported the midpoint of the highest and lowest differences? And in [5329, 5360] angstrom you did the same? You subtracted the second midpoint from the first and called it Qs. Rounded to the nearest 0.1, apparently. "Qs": -0.5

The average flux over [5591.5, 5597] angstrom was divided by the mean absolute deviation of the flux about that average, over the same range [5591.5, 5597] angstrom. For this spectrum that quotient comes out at 99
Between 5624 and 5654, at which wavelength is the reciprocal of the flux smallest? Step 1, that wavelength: 5624.46 angstrom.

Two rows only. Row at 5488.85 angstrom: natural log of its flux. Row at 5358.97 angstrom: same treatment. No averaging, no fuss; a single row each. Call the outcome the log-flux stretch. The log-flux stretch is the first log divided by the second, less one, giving 0.023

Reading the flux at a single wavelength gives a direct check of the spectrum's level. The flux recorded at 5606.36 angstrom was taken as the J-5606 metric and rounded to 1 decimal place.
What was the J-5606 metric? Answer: 13.9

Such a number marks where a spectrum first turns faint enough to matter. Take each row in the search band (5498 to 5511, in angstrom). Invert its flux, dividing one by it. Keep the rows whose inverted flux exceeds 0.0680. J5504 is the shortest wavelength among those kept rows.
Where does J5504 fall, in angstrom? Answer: 5500.23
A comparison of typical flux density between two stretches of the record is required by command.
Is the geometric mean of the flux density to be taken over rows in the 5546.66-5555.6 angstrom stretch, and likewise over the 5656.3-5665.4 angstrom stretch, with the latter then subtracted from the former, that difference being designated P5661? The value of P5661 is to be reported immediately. 0.8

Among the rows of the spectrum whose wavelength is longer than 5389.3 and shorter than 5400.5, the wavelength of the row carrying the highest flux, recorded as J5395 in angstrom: 5389.90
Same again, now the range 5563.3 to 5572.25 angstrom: 5563.92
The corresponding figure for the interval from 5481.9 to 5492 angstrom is 5491.37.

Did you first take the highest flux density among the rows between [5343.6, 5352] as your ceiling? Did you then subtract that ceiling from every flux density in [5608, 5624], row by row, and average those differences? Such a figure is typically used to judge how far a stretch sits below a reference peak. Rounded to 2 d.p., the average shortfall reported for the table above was -0.36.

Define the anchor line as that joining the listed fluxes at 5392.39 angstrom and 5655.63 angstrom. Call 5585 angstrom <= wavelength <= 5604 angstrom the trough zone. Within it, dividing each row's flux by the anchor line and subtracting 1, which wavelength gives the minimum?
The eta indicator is 5585.74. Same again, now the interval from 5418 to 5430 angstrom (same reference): 5418.52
